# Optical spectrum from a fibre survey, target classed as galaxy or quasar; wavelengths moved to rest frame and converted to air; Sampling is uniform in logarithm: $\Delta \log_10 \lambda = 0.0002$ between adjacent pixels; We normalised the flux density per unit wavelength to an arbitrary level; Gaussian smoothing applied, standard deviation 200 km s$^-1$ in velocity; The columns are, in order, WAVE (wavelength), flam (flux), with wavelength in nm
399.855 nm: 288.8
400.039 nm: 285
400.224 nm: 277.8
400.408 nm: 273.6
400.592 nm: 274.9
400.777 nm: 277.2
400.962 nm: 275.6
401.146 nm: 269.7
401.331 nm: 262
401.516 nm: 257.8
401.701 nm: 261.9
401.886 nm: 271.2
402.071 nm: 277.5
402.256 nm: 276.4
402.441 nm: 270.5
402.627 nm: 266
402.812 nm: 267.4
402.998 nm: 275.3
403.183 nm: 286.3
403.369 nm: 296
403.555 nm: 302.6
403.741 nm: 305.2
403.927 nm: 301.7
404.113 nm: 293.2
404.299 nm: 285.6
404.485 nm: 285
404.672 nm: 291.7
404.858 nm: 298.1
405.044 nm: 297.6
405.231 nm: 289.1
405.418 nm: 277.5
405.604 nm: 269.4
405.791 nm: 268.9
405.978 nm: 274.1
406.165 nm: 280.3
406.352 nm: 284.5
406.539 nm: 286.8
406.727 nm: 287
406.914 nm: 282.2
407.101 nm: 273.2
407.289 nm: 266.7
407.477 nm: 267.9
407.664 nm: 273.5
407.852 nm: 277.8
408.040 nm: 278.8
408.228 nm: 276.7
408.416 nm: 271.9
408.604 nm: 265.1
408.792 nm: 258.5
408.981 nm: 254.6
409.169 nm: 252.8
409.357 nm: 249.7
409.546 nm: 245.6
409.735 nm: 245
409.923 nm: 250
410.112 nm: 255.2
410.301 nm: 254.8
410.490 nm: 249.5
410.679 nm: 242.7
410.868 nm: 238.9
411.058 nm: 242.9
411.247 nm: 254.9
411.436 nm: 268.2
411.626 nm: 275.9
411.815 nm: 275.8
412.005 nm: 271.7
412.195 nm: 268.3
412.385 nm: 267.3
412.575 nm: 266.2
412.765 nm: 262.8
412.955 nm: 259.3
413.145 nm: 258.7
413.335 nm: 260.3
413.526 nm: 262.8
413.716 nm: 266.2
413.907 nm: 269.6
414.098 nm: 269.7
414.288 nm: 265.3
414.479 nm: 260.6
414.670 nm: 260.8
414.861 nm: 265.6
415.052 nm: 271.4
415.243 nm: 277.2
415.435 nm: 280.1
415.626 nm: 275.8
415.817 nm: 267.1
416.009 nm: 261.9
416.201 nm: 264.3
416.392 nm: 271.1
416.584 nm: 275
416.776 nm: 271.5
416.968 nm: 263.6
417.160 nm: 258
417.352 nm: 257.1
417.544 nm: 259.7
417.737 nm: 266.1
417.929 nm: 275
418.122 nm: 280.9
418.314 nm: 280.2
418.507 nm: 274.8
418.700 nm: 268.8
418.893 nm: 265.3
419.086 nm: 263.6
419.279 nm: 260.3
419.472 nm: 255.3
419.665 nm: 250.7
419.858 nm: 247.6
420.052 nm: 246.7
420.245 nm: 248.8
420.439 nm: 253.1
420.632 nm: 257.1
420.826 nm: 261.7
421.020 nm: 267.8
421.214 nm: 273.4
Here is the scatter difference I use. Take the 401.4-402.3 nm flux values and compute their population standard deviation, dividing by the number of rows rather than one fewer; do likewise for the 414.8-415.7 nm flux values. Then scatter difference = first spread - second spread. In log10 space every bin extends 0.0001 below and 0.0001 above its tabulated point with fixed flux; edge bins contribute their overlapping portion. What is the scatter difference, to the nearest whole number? 3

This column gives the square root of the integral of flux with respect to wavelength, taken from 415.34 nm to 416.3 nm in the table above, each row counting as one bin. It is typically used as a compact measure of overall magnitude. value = 16.1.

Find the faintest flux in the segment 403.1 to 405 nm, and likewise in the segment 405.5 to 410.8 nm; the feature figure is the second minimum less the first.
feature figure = -42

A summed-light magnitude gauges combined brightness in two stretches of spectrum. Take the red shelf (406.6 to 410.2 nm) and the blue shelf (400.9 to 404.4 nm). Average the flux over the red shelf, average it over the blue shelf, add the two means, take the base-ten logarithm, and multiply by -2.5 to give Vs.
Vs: -6.84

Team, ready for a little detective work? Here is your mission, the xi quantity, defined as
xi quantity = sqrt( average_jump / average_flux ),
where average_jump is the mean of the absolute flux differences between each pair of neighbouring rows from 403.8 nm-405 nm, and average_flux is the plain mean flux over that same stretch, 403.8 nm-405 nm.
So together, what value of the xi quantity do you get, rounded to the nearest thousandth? 0.143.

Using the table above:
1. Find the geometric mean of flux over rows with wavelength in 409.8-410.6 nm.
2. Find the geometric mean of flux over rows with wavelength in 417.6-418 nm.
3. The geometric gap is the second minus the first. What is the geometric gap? 18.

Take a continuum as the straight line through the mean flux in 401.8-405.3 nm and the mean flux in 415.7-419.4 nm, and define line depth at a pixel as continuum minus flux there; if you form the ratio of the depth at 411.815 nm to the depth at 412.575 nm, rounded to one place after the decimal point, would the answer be -0.1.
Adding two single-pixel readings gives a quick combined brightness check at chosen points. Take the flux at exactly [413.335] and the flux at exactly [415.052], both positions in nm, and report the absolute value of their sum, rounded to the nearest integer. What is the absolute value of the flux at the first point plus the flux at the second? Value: 532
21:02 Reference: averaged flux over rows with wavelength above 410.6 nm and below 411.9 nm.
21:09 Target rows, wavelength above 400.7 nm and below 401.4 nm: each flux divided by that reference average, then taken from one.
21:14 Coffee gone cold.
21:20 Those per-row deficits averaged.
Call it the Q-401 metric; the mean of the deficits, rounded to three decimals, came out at -0.055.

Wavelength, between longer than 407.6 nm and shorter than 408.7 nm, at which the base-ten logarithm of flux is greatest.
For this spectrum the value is 408.040 nm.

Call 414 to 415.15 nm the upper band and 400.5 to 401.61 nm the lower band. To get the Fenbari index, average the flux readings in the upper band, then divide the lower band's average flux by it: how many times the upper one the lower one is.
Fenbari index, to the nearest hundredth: 1.01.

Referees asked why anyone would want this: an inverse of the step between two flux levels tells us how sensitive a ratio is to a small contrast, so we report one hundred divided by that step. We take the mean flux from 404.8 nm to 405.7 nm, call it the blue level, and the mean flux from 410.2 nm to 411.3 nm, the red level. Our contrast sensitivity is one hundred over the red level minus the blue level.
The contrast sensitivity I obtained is -3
